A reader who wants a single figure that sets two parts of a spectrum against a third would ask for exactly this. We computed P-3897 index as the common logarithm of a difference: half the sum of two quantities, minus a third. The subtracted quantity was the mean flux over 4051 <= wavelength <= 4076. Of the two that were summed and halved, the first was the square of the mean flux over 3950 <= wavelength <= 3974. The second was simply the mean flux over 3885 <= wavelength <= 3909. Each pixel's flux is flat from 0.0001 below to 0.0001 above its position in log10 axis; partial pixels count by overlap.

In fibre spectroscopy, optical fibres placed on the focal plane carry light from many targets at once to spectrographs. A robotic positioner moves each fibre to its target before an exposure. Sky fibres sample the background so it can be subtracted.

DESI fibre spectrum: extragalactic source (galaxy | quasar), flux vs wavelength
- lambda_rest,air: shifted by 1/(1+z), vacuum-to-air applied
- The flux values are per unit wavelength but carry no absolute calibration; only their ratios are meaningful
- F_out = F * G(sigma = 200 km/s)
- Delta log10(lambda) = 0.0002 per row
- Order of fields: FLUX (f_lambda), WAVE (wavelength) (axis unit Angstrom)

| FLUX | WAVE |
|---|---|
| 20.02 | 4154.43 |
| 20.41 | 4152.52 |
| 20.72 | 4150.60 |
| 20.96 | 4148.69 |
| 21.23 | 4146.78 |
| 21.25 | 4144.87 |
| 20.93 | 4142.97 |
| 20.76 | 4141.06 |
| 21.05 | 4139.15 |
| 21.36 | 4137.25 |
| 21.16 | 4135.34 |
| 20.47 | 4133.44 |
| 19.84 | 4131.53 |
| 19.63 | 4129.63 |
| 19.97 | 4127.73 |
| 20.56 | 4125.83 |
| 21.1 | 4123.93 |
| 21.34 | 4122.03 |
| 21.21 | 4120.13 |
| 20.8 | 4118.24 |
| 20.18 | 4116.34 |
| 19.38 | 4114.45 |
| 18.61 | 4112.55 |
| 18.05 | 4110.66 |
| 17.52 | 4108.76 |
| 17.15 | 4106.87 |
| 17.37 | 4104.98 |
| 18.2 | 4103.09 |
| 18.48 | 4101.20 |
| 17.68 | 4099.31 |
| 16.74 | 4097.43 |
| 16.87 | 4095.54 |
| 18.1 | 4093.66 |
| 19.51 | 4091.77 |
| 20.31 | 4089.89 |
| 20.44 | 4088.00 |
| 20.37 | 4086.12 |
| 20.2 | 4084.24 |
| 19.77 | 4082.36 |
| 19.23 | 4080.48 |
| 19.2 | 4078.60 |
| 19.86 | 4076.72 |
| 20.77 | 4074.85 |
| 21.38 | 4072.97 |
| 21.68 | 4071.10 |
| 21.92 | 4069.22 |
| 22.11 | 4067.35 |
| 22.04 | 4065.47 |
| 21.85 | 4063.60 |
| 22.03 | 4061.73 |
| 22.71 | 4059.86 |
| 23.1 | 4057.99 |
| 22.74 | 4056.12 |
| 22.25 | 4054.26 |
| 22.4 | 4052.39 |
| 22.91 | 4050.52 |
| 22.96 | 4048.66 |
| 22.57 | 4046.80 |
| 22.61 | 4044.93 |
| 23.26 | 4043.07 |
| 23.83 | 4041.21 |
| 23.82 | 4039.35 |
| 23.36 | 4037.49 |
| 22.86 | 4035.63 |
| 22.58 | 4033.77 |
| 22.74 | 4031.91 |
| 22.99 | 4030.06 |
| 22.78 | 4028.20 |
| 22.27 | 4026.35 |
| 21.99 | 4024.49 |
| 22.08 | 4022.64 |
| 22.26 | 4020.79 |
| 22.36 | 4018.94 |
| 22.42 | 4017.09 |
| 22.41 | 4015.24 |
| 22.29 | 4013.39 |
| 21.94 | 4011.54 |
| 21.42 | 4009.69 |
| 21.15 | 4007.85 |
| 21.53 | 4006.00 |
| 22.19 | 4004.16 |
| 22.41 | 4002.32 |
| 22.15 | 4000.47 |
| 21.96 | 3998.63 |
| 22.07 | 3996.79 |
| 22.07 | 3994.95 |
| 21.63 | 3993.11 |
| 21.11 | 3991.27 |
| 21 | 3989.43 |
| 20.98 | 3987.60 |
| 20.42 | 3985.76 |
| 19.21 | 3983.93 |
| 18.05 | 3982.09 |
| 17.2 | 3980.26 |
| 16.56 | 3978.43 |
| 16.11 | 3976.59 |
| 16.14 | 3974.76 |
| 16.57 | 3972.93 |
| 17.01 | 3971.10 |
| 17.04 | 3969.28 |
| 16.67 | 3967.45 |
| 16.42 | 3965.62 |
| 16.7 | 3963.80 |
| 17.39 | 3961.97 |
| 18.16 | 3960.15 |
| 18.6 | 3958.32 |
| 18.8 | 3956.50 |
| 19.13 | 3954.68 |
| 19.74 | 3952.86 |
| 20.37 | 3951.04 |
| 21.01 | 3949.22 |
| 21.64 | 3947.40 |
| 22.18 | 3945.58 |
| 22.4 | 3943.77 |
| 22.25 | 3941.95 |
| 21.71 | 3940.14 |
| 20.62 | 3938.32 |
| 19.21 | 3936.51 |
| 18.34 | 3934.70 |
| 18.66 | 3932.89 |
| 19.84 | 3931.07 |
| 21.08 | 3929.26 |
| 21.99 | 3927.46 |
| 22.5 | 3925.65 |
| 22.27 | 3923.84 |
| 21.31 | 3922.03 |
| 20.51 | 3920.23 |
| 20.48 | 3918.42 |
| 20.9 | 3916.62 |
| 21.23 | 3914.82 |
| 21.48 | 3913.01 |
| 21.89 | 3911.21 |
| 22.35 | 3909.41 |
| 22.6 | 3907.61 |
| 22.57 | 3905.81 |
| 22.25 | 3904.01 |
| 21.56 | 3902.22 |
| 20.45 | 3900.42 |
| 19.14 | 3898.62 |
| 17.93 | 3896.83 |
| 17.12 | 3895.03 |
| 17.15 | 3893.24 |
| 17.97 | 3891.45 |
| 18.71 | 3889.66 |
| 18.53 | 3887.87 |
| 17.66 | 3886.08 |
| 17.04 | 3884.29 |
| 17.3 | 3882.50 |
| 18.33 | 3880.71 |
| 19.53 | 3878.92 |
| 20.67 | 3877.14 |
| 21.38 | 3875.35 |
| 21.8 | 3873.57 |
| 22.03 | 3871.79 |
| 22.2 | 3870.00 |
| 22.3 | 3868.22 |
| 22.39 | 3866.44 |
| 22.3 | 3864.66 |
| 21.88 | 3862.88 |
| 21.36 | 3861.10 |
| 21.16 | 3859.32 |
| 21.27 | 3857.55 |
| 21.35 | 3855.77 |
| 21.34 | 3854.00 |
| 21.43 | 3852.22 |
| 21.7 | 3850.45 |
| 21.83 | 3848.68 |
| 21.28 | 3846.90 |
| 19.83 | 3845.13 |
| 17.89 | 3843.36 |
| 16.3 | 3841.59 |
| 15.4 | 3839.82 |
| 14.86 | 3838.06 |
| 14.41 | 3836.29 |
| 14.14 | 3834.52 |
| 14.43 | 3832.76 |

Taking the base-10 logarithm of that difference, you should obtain 2.17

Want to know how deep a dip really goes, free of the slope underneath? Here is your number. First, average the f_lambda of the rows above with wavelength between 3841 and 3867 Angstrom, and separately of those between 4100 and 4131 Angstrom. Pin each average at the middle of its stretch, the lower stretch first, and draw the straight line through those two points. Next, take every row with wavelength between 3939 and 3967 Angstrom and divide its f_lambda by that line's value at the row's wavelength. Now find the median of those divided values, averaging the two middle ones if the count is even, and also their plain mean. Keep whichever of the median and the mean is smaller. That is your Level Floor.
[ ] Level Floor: 0.97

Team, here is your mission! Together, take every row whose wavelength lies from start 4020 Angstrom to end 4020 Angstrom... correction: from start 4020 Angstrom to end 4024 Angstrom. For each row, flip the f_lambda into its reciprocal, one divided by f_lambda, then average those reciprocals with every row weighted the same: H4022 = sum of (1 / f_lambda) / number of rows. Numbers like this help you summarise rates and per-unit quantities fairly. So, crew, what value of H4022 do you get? 0.045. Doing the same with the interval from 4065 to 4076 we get 0.046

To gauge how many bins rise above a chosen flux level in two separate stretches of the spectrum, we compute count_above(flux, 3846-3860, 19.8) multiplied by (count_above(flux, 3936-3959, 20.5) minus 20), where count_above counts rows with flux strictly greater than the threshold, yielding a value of -104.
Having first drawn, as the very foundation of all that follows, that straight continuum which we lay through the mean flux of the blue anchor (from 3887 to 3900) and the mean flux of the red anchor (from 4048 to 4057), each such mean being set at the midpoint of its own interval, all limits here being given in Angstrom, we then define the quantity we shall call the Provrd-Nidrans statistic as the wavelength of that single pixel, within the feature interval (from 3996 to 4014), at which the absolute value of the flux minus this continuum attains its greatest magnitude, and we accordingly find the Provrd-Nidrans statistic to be 4002.32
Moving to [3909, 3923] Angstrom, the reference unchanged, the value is 3909.41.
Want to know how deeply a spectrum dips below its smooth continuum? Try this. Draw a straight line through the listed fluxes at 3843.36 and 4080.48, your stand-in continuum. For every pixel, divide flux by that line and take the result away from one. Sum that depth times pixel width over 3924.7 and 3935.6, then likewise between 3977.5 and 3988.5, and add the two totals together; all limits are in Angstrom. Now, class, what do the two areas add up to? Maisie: -1.2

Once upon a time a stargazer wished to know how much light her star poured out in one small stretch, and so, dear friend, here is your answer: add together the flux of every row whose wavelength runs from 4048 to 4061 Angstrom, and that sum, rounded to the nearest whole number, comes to 159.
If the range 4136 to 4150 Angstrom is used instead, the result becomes 148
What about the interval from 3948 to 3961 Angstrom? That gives 136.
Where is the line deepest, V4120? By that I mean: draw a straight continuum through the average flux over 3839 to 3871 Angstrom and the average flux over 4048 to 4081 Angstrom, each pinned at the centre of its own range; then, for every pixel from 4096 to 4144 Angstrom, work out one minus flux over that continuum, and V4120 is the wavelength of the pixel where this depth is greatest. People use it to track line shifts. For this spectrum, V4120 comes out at 4097.43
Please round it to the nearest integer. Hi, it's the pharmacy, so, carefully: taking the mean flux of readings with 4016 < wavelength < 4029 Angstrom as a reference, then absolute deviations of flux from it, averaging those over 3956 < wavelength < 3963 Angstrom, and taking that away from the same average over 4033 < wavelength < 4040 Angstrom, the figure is -3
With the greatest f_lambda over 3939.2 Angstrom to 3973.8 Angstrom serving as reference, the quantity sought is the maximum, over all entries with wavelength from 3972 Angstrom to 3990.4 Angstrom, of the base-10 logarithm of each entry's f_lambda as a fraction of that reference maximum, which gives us -0.028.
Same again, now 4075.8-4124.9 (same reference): -0.021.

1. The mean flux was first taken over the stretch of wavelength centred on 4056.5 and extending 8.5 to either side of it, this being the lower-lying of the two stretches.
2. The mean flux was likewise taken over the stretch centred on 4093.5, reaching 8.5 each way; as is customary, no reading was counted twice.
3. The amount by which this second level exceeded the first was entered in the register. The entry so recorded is -3.8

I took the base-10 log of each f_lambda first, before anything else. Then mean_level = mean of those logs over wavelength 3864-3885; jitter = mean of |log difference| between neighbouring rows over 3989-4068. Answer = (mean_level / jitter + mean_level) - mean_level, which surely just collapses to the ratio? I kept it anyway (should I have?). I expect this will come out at 237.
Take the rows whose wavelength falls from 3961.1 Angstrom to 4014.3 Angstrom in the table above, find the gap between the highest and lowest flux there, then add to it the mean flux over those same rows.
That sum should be 25.9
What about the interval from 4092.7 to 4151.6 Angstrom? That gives 24.3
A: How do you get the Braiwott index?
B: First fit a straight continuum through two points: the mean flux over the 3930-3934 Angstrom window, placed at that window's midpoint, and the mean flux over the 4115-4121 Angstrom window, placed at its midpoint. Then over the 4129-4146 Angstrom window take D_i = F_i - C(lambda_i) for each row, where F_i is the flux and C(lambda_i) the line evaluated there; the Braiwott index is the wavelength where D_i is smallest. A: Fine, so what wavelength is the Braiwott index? 4129.63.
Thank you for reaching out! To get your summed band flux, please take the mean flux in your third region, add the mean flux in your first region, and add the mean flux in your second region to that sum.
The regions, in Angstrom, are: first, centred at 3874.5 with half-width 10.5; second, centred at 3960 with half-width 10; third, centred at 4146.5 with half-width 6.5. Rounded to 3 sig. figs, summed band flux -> 59.6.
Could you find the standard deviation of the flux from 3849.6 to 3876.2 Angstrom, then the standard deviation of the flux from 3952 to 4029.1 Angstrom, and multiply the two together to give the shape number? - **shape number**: 1.0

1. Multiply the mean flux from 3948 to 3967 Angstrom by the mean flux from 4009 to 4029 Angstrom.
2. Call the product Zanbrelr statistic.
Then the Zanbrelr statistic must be 414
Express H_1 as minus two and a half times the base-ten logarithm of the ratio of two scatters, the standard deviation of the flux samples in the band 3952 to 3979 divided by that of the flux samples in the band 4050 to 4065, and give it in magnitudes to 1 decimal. -1.1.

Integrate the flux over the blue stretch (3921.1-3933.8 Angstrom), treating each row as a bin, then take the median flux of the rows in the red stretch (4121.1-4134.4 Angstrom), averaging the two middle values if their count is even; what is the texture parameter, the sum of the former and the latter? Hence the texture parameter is 288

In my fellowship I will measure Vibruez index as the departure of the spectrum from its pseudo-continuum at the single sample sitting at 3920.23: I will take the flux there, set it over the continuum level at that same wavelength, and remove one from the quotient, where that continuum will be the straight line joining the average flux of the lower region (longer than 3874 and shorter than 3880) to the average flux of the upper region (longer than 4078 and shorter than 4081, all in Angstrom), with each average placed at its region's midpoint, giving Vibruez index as 0.01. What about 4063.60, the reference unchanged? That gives 0.13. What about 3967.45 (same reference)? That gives -0.16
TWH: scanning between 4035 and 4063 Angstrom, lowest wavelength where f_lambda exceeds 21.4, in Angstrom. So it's 4035.63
